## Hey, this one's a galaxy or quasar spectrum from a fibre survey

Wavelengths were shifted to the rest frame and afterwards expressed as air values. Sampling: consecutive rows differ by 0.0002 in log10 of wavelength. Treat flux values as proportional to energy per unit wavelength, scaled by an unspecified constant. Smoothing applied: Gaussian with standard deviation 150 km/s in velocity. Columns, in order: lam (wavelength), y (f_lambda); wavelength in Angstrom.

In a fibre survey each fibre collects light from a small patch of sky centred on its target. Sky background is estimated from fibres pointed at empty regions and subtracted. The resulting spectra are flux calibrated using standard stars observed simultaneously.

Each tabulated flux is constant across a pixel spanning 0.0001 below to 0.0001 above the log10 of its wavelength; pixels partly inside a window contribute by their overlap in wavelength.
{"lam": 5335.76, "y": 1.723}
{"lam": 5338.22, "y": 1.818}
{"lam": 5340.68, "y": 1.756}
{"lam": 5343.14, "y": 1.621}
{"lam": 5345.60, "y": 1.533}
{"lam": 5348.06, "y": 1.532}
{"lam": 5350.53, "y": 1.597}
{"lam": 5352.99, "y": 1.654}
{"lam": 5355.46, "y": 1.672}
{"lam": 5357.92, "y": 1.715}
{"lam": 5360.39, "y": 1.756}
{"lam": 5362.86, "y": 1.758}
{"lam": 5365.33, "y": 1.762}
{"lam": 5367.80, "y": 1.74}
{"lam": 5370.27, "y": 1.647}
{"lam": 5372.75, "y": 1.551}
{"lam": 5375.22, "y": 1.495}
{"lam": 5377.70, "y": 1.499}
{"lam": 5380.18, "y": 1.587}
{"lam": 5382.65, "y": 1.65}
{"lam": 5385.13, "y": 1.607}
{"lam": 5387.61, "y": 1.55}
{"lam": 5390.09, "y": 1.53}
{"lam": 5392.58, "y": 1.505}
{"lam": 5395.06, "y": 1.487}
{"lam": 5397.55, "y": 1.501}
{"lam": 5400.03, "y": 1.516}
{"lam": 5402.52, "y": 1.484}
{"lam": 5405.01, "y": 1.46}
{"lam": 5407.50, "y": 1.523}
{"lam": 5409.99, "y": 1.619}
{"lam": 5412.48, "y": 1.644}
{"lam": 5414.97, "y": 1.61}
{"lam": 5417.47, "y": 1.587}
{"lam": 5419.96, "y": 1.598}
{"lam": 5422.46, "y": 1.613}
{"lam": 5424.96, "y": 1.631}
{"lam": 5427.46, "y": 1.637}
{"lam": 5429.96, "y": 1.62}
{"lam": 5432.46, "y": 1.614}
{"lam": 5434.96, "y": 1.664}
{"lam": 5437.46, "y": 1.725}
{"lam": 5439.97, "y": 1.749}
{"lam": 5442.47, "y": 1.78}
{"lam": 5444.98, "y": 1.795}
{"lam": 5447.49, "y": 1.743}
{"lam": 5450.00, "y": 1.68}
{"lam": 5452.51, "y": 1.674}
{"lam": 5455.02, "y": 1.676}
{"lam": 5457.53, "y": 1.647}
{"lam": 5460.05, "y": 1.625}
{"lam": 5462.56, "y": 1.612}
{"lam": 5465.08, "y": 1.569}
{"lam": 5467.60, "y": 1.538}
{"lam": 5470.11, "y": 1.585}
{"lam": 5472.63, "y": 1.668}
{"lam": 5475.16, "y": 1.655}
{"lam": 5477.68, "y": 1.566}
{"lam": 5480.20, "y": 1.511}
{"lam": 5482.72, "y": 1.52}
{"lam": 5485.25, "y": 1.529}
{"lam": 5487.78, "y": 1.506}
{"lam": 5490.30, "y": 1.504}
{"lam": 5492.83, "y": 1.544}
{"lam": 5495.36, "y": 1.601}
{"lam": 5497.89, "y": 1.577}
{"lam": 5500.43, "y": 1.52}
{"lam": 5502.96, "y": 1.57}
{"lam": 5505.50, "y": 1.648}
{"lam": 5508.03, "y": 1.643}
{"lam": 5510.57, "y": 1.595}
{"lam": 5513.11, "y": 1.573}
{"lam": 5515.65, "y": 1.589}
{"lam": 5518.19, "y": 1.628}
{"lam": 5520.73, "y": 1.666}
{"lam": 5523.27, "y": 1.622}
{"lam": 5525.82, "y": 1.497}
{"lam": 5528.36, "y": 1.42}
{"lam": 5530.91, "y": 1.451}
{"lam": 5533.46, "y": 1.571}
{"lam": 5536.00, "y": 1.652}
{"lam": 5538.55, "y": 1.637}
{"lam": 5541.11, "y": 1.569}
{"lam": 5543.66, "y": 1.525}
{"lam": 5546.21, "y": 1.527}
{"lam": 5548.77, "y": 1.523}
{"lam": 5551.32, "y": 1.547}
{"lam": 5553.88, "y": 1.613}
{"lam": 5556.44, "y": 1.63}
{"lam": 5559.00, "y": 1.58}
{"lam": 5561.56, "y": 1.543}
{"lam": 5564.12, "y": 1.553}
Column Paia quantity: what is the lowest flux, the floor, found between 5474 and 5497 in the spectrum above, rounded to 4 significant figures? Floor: 1.504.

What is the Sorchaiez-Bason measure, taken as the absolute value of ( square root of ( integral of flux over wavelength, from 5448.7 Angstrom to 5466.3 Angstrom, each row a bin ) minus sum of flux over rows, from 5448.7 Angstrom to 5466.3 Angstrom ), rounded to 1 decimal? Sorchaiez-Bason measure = 6.1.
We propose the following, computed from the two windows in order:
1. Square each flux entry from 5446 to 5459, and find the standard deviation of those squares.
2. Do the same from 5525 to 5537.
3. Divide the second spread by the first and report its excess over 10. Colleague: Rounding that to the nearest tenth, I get -7.6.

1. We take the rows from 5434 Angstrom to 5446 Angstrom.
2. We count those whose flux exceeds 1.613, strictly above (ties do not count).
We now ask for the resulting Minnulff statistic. 5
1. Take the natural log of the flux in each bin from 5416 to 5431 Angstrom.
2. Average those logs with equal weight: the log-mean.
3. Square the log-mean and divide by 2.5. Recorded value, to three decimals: 0.092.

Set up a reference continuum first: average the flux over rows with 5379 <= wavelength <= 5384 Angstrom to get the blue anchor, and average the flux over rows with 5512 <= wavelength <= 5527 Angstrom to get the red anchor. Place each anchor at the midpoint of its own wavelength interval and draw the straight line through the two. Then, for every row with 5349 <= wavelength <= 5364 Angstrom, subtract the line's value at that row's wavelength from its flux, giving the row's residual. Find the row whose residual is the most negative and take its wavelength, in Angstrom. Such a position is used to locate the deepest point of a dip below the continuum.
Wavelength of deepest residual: 5350.53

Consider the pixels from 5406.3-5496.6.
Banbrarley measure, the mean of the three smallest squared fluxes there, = 2.27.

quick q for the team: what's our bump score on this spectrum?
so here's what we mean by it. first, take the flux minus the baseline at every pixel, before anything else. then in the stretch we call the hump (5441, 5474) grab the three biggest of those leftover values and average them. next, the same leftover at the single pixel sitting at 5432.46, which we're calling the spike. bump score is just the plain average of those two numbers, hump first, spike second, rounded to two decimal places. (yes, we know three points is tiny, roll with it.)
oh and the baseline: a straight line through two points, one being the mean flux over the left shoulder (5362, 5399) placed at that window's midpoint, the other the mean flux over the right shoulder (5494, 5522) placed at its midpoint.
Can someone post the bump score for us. 0.10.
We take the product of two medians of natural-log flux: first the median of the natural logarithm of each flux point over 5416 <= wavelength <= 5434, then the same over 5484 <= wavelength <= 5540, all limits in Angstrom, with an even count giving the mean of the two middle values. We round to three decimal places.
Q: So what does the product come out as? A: 0.217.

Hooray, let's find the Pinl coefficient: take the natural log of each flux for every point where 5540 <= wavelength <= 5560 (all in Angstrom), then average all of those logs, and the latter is 0.447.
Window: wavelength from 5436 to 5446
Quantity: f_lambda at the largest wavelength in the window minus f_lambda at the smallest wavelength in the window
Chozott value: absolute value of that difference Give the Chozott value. 0.070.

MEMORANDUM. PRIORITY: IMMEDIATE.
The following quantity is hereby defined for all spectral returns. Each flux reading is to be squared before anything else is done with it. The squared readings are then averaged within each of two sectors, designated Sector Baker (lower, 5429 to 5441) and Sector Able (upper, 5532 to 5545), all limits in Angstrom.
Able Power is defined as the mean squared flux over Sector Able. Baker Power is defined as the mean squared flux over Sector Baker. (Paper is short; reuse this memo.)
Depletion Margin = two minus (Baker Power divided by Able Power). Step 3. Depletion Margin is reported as 0.89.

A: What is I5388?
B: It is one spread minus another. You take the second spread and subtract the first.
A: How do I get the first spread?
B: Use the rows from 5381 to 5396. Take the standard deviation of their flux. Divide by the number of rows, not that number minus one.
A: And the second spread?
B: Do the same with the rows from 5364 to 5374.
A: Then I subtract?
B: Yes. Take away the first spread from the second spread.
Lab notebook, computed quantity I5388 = 0.027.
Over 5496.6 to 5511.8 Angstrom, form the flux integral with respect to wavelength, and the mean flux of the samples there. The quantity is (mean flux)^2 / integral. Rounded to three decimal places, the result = 0.105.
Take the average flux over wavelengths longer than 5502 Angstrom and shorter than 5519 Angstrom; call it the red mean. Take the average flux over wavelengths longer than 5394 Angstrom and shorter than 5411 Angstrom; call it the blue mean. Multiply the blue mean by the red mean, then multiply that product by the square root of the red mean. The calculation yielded 3.08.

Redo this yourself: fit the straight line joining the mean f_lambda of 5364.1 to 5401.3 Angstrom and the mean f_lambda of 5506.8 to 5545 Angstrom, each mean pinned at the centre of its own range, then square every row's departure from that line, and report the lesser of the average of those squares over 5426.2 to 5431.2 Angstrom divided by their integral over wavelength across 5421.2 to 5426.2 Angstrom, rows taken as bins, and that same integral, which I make 0.011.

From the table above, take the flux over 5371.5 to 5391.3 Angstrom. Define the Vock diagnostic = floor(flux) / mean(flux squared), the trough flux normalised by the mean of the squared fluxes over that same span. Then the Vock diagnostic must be 0.61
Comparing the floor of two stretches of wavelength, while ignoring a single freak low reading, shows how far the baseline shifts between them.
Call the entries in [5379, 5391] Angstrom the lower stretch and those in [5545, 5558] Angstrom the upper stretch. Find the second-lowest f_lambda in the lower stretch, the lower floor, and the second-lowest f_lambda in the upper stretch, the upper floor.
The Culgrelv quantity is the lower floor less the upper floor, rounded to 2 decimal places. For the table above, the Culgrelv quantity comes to 0.02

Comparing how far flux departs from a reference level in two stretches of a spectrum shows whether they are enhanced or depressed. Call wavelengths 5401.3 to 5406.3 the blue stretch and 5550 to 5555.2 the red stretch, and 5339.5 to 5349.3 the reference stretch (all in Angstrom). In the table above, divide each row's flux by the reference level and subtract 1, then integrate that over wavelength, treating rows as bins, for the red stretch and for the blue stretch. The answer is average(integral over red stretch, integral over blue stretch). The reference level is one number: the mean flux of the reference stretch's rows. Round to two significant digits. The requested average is -0.26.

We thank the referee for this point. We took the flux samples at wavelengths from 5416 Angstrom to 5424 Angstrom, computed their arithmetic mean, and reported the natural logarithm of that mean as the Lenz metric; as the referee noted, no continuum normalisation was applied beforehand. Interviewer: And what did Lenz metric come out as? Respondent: 0.470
